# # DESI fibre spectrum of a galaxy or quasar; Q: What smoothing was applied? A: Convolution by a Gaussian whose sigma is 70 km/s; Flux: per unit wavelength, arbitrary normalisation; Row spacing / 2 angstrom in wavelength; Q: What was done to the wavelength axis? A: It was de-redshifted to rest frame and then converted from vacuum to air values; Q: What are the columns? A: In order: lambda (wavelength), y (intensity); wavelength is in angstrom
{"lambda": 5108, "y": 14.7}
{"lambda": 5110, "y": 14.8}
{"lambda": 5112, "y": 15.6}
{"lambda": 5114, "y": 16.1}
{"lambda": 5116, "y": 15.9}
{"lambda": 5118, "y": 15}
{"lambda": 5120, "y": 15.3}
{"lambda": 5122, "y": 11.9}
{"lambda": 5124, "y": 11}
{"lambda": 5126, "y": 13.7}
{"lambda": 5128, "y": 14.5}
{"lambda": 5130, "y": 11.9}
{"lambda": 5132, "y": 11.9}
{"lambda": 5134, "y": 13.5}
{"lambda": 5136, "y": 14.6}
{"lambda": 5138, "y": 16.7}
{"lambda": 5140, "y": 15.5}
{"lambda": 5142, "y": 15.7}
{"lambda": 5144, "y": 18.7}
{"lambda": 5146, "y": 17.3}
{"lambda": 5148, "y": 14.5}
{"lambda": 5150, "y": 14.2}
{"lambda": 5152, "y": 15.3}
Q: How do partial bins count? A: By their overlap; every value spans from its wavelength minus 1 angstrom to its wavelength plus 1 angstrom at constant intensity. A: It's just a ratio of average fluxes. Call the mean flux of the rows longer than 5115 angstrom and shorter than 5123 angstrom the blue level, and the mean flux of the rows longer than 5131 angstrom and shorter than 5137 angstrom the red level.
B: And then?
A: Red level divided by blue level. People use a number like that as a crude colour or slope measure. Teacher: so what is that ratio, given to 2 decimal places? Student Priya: 0.92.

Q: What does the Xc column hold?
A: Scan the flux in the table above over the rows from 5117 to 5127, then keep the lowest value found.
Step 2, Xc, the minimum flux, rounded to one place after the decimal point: 11.0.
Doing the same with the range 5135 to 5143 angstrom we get 14.6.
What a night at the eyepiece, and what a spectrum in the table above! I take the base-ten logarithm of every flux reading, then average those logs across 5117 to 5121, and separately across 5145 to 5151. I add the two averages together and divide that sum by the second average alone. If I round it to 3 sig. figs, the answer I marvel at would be 2.00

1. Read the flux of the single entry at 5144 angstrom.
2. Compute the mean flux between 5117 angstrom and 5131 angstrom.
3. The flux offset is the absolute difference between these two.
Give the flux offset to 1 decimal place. 5.4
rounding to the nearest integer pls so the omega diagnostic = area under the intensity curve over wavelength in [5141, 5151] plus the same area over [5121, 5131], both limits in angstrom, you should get 287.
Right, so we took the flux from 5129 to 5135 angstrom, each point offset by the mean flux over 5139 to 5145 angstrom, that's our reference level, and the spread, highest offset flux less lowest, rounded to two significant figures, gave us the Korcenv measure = 1.6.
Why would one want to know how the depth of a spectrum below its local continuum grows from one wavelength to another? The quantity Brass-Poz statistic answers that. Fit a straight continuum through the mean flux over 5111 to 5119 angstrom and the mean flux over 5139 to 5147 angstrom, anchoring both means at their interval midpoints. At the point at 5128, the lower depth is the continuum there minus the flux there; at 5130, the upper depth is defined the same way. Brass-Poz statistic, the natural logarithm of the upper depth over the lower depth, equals 1.0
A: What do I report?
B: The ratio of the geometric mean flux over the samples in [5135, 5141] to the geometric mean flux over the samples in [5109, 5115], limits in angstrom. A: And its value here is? 1.01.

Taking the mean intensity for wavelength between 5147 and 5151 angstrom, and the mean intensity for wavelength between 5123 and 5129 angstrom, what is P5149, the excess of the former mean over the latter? 1.3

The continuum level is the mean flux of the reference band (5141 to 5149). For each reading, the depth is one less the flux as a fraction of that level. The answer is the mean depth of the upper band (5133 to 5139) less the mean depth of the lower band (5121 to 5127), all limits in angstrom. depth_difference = -0.17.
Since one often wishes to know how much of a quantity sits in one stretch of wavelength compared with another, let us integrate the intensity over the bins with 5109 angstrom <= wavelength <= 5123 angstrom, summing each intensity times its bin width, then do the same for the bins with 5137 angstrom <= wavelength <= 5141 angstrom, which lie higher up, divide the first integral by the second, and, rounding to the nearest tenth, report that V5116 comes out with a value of 3.2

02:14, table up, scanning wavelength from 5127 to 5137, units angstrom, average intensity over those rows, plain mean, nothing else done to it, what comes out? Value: 13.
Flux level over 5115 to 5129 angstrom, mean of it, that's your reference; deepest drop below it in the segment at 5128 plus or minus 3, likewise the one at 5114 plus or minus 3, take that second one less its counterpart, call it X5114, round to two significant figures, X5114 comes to -3.7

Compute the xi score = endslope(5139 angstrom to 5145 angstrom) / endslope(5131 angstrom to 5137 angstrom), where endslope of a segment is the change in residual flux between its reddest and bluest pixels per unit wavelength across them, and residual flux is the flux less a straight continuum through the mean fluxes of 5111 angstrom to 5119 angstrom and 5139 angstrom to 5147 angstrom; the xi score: 1.2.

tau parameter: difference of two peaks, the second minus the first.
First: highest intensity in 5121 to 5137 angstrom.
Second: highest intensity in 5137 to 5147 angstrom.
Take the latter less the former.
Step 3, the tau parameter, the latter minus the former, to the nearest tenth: 4.1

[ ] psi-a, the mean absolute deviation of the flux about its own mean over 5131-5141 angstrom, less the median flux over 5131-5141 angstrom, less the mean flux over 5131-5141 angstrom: -27.6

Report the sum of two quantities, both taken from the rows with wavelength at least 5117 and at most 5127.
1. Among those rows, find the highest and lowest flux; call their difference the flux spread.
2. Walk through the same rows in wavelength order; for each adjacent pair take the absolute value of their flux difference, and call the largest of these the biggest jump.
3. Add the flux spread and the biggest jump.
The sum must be 7.7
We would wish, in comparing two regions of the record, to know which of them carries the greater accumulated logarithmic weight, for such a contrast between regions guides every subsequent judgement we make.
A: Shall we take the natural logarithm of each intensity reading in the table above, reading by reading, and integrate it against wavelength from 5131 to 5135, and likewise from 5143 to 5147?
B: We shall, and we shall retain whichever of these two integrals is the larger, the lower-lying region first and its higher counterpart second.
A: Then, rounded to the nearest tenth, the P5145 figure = 11.6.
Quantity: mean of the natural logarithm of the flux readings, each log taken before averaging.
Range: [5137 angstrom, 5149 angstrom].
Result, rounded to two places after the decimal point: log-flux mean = 2.79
